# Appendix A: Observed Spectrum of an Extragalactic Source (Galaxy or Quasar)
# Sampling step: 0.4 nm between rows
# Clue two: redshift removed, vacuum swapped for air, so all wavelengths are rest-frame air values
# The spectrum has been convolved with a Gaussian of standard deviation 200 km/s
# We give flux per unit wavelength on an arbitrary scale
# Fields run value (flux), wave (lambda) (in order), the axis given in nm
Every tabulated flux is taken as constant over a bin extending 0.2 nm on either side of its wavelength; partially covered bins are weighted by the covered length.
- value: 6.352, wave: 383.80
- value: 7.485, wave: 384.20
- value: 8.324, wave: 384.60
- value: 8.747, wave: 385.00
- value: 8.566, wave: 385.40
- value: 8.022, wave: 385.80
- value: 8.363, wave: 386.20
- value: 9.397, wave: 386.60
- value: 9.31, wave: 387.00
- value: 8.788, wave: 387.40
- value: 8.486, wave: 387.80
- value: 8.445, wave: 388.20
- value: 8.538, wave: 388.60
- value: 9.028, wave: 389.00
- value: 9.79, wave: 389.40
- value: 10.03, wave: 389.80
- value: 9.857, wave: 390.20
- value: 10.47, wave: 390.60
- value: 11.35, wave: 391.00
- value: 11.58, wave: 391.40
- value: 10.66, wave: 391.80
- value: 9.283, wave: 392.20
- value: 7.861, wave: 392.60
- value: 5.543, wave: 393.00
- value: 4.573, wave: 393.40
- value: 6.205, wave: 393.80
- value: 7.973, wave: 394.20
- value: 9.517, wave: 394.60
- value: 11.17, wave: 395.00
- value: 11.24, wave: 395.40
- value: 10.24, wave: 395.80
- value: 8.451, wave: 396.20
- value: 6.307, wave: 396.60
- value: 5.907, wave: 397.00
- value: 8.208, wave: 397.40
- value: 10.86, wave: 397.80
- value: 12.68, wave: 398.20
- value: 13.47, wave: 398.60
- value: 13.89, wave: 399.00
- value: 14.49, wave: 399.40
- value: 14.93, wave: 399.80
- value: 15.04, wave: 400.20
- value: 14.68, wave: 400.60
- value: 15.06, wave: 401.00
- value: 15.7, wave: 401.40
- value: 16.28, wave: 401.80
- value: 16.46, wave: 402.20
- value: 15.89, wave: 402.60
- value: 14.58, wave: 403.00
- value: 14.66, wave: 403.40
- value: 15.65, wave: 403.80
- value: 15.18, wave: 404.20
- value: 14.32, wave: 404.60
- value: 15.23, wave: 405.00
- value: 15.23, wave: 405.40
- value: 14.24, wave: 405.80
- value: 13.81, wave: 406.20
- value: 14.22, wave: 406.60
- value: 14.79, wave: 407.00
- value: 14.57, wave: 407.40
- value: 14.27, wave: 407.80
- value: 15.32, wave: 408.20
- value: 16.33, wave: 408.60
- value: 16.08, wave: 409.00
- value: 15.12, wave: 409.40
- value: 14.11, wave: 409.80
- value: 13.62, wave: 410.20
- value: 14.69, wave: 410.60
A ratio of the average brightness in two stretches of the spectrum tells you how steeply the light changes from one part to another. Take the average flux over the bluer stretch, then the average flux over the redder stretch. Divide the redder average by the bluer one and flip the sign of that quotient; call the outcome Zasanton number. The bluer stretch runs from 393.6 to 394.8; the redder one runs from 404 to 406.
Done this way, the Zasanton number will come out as -1.9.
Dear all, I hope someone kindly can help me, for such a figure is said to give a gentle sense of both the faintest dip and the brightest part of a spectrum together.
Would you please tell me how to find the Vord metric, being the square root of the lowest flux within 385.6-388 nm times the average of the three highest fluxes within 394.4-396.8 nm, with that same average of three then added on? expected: 20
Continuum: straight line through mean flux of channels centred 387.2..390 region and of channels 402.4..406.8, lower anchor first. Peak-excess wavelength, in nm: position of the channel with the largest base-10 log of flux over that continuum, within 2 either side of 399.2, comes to 399.80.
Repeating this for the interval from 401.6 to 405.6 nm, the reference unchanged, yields 402.20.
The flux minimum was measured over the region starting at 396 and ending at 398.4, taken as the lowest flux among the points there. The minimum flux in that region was 5.907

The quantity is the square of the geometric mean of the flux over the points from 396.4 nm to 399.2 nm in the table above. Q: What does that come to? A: 93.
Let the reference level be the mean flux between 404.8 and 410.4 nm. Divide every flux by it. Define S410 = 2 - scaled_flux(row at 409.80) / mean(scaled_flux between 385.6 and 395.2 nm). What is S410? 0.42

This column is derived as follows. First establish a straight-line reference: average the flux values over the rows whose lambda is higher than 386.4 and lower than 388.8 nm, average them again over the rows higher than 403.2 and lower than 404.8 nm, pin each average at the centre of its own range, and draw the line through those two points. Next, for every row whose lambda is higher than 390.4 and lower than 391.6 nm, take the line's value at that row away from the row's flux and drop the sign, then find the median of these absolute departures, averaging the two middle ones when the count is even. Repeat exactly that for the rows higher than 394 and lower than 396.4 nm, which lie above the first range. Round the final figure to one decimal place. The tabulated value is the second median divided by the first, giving 1.4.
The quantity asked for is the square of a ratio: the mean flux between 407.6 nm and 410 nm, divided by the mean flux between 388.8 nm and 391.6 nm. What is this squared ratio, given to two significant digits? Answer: 2.2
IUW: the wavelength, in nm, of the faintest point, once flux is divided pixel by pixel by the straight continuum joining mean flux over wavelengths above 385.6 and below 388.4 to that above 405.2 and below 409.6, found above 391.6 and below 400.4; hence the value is 393.40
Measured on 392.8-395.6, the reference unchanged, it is 393.40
